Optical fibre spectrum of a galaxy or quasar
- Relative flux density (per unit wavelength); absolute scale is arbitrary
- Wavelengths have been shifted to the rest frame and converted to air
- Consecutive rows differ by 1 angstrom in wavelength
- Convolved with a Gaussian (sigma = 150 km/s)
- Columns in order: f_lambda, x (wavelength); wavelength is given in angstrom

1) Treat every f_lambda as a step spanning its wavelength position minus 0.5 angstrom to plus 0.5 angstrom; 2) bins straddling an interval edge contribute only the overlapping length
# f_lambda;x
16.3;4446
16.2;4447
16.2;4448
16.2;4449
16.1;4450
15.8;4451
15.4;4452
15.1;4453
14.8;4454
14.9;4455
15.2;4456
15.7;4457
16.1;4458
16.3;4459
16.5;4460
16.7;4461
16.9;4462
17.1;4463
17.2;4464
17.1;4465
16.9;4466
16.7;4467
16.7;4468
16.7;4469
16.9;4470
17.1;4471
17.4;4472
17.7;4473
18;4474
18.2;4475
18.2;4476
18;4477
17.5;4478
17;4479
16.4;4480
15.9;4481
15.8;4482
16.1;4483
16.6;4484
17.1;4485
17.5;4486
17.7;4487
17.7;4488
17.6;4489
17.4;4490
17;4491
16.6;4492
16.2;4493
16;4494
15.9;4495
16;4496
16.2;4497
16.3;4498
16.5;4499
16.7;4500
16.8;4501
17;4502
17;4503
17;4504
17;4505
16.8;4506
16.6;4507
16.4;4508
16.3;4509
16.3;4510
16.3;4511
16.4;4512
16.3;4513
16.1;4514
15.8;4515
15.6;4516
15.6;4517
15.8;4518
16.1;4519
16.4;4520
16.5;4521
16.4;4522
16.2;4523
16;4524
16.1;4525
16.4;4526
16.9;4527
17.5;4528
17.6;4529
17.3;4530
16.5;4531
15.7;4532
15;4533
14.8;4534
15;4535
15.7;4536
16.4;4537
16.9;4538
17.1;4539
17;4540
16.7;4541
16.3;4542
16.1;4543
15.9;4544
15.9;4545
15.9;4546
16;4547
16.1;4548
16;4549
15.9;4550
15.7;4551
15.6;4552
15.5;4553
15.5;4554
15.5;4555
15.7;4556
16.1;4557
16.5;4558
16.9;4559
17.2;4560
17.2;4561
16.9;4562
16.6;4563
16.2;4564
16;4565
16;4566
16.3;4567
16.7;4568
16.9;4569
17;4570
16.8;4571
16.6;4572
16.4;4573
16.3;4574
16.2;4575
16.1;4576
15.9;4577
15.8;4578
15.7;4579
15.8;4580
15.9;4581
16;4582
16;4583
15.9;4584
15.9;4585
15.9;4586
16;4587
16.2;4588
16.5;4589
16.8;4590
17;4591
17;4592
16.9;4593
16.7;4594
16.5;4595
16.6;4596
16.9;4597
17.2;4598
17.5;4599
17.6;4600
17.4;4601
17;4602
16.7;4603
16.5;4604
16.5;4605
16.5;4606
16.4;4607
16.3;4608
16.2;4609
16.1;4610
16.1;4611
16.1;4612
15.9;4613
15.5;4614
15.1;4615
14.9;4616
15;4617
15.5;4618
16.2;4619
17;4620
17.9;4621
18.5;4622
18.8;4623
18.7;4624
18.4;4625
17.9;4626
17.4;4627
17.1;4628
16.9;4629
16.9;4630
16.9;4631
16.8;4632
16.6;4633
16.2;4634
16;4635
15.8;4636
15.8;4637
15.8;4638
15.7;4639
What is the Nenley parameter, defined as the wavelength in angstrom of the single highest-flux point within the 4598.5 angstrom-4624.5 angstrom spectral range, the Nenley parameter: 4623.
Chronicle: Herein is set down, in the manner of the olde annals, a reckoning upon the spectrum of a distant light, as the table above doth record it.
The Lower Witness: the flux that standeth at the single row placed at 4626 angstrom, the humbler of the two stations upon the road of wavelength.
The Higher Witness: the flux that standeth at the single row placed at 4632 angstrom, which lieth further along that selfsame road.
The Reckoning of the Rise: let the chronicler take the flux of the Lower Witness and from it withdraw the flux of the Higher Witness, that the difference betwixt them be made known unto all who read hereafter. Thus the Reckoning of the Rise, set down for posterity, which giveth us 1.1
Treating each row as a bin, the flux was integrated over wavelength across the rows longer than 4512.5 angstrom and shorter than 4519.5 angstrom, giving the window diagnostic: 111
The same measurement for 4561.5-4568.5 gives 115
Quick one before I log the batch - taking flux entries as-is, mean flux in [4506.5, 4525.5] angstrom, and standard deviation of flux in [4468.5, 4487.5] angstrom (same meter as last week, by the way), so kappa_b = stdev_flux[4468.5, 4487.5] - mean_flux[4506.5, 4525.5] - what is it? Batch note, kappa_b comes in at -15.4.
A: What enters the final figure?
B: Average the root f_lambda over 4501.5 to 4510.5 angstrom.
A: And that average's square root 2.022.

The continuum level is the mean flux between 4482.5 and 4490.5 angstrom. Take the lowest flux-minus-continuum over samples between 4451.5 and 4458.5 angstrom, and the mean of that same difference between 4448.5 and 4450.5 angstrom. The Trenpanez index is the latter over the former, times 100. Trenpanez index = 44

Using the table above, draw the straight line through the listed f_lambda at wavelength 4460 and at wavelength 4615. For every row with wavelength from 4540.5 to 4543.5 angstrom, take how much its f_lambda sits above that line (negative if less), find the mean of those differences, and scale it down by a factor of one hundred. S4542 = 0.0061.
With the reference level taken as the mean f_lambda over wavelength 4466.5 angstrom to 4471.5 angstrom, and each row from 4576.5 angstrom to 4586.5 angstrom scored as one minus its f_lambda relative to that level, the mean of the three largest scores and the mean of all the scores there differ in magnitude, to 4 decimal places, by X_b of 0.0067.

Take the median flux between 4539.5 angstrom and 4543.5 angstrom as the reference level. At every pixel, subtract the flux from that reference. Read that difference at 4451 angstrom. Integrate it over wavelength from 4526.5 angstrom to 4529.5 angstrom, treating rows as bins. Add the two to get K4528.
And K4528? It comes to -2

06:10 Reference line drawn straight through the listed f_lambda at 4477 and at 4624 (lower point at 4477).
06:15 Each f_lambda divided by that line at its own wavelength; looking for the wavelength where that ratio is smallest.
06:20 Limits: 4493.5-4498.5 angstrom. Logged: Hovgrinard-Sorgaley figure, 4495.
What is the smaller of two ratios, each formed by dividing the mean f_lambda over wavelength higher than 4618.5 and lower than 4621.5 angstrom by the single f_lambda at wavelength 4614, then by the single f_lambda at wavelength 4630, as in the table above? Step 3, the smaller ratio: 1.01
